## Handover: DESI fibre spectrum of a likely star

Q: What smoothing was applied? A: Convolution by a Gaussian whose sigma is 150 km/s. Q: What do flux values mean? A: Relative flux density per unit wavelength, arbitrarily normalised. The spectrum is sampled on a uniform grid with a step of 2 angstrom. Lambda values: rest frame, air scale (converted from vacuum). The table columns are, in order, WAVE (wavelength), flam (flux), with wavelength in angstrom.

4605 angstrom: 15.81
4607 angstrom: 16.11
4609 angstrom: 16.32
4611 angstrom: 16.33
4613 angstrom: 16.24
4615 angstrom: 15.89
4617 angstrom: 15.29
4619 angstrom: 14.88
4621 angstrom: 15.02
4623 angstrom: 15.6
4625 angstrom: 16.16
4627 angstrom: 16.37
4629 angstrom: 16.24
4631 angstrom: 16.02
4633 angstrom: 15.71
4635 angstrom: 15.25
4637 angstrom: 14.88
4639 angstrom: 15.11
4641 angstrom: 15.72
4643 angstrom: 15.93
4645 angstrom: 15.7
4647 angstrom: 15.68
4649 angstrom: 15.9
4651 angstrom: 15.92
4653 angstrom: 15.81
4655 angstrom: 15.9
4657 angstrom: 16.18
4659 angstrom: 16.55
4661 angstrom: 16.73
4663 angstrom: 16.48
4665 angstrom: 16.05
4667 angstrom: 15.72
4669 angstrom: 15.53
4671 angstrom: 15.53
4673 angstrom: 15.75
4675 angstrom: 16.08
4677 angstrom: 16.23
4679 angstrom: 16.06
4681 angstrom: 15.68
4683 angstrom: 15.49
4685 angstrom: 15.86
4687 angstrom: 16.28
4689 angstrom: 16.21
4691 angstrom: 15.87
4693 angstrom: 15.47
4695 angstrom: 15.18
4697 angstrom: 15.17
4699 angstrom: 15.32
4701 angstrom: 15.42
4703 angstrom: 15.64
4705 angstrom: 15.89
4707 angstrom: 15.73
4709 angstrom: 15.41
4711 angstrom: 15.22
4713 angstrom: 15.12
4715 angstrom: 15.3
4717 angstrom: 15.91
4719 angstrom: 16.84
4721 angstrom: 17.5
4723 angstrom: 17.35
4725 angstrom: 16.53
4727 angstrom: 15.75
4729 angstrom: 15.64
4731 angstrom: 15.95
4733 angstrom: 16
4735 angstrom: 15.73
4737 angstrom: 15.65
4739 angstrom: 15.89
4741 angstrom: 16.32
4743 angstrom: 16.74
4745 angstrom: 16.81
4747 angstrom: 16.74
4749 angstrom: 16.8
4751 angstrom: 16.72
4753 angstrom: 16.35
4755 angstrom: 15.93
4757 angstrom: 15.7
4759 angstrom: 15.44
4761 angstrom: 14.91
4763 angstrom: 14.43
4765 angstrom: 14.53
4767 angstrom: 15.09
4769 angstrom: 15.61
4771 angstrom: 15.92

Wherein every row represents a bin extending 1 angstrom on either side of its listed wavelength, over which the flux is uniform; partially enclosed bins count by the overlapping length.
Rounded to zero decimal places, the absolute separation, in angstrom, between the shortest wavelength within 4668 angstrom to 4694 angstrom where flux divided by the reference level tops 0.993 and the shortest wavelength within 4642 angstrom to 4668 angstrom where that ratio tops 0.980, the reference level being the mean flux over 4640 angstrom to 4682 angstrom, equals 32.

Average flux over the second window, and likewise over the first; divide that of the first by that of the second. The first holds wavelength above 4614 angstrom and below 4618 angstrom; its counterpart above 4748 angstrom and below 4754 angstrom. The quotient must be 0.94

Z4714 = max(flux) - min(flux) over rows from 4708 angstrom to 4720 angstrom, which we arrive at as 1.7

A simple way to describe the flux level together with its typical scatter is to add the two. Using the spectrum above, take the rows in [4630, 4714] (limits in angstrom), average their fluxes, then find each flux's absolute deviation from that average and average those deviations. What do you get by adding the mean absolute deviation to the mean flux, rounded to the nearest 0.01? 16.07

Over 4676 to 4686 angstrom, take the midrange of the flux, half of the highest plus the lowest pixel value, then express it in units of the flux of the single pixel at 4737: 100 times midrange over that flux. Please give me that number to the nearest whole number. 101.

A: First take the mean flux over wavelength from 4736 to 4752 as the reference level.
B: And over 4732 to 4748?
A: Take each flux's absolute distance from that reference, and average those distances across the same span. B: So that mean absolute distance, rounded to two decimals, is 0.45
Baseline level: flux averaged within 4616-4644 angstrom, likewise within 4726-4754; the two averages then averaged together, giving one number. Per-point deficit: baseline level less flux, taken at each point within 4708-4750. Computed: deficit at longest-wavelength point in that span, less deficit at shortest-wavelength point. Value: -1.4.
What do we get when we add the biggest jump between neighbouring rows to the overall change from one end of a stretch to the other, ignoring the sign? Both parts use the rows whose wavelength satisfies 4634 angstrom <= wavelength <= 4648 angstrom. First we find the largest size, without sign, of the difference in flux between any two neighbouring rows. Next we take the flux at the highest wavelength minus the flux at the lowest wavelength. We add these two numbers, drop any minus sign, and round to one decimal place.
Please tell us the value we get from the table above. 1.0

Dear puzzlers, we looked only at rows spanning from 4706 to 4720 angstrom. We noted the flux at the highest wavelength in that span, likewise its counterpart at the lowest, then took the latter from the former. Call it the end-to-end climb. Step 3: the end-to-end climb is 1.1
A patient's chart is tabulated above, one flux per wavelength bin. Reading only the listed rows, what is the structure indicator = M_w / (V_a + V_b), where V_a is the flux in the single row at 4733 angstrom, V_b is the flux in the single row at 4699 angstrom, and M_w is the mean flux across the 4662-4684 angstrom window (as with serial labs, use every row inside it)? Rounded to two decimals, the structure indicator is 0.51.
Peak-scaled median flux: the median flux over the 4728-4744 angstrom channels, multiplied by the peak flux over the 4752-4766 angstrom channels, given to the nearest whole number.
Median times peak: 260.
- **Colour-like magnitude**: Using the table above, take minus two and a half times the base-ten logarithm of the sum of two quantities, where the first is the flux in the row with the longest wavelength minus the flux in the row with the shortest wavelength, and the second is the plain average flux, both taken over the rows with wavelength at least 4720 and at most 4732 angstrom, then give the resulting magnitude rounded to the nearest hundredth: -2.93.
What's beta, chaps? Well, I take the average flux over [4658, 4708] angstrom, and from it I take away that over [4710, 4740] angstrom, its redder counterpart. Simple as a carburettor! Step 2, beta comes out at -0.19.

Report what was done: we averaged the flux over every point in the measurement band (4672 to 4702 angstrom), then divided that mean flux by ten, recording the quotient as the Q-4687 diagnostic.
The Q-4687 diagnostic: 1.57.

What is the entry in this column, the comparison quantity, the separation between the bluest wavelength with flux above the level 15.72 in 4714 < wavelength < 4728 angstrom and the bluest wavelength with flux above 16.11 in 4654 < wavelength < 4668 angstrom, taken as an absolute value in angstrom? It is 60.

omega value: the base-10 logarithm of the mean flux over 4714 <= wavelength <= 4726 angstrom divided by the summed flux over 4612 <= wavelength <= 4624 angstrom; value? -0.749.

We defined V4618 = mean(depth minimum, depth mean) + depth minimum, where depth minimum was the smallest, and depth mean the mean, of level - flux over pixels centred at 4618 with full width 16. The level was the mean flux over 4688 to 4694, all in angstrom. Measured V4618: -0.63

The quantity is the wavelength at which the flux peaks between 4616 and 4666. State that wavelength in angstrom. 4661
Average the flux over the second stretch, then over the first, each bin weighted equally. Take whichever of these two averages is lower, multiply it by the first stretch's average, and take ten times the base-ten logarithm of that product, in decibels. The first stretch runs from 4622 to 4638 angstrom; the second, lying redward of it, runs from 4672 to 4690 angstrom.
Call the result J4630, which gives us 24.0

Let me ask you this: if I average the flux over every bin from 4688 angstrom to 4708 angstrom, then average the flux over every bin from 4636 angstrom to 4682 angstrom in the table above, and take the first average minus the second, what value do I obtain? -0.28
